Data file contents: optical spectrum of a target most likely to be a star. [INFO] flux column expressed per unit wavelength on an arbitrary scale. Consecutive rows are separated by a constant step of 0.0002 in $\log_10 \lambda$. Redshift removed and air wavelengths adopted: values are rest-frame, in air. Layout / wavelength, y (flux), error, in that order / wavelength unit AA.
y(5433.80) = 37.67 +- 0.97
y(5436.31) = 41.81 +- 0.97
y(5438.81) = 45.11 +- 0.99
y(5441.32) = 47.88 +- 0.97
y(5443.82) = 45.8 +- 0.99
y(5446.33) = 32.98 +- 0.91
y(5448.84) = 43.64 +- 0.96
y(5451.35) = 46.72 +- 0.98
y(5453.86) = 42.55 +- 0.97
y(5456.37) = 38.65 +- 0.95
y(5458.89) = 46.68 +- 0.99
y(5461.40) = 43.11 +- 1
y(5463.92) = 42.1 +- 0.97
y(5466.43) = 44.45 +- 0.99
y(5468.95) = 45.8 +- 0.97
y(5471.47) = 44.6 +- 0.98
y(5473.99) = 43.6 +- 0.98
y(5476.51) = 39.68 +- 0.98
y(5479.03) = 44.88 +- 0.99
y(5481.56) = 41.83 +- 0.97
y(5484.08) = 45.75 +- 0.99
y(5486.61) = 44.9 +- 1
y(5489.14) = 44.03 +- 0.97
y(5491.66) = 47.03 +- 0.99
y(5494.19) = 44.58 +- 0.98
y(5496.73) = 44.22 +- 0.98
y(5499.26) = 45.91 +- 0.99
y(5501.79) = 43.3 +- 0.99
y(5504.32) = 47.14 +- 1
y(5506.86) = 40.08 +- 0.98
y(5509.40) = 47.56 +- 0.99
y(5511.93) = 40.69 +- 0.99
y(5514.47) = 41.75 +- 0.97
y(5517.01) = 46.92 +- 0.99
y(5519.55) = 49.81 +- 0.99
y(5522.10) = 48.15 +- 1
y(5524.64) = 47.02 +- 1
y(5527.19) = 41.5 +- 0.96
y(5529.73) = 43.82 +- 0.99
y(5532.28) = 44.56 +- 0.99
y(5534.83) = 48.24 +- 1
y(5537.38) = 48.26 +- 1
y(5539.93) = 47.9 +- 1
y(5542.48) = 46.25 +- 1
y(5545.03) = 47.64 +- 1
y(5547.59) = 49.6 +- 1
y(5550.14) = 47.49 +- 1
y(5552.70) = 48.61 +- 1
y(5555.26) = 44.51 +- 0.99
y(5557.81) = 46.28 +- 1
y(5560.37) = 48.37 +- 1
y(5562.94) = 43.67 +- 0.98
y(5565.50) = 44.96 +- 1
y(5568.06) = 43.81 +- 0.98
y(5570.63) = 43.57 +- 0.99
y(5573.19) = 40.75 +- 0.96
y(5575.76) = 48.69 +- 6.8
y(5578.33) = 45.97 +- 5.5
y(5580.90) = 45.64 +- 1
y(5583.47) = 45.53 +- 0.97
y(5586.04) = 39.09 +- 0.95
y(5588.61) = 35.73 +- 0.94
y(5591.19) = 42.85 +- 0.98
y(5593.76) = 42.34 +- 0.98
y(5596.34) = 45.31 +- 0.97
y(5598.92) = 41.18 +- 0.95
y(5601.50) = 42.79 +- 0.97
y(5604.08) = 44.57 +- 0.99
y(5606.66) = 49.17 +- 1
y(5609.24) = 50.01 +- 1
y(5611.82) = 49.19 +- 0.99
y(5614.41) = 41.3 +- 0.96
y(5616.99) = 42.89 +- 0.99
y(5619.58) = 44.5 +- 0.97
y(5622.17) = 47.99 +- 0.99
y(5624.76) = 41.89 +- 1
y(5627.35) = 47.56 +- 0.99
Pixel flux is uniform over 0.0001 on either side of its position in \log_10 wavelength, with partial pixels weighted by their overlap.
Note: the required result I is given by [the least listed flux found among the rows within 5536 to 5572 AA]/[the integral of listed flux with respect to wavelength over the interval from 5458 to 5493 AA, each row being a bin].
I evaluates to 0.0282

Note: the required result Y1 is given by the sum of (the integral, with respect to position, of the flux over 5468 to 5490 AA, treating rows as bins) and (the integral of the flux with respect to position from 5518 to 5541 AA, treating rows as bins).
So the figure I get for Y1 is 2036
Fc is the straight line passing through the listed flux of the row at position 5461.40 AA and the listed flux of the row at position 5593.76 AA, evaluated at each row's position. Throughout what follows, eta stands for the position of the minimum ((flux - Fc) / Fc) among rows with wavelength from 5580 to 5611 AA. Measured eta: 5588.61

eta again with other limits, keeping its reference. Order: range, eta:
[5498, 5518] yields 5506.86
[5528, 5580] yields 5573.19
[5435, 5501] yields 5446.33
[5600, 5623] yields 5614.41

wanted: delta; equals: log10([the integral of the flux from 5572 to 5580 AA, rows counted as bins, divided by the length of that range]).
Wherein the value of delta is 1.65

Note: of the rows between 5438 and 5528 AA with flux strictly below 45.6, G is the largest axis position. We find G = 5527.19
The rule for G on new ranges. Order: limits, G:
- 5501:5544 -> 5532.28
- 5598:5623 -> 5619.58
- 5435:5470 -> 5466.43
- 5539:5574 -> 5573.19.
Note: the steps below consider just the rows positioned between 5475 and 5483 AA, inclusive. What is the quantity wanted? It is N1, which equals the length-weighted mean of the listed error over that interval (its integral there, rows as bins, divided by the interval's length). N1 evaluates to 0.981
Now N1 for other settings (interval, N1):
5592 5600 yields 0.968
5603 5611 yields 0.997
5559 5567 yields 0.993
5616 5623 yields 0.982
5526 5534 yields 0.981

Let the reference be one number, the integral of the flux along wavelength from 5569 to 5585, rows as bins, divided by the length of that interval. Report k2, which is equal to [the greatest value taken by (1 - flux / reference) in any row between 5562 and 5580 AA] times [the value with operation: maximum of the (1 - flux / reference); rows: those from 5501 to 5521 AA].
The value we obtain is 0.010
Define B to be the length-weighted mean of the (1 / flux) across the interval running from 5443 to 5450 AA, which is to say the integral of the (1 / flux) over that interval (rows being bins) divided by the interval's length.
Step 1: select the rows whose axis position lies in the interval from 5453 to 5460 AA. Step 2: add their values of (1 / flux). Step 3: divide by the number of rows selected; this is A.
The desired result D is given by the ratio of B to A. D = 1.07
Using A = 0.0236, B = 0.0252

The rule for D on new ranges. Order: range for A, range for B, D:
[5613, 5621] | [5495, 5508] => 0.97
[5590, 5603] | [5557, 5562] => 0.91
